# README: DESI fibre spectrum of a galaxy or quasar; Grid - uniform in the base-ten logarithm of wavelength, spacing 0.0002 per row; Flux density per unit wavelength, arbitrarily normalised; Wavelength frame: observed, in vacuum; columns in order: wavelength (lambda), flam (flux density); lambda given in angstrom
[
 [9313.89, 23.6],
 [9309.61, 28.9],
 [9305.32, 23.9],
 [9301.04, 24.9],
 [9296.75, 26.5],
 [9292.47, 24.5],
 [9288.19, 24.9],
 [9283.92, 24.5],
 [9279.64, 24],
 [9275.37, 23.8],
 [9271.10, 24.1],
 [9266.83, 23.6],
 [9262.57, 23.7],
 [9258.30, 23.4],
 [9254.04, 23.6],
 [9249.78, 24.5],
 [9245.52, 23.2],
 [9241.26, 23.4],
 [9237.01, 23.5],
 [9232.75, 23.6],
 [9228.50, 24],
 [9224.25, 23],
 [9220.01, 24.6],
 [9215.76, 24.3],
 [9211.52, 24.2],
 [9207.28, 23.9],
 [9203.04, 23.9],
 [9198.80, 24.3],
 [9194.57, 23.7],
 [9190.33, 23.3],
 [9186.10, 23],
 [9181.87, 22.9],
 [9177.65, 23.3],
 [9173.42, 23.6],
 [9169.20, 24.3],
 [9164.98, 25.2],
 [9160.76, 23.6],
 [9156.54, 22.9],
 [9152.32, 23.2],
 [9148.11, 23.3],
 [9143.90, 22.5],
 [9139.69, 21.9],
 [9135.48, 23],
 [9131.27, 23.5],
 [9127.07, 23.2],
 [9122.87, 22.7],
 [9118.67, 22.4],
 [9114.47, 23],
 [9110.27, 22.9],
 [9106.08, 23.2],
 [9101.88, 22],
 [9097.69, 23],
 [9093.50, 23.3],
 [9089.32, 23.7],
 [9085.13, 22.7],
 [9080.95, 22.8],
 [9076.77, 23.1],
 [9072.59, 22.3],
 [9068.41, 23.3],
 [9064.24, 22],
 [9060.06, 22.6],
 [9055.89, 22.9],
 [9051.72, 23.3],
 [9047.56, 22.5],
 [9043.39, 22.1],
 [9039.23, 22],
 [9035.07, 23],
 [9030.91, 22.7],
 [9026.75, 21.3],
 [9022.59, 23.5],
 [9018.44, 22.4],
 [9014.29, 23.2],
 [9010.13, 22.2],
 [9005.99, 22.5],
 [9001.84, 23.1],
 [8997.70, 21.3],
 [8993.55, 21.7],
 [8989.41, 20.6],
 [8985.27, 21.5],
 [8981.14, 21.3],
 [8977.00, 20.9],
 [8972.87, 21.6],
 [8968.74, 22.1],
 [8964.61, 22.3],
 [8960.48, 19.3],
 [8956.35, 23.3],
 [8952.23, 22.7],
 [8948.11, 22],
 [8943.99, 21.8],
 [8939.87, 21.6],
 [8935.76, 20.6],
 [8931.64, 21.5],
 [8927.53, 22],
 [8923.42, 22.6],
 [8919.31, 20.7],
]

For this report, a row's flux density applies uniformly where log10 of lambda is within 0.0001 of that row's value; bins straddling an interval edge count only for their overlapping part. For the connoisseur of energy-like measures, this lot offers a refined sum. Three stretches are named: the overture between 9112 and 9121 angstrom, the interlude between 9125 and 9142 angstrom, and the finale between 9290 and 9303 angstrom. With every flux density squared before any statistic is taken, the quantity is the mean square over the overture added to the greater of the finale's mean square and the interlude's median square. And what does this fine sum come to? 1156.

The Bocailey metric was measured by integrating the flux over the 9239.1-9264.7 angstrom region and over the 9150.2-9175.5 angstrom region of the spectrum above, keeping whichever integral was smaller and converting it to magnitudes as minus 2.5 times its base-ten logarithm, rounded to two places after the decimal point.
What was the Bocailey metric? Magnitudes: -6.95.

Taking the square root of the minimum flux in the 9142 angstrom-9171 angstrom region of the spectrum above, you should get 4.74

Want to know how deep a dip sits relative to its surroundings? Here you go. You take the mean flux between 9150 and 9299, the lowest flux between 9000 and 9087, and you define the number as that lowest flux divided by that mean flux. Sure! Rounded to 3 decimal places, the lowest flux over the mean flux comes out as 0.892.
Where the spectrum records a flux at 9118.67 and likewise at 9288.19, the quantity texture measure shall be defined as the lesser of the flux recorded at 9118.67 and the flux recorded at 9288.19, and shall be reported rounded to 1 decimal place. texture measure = 22.4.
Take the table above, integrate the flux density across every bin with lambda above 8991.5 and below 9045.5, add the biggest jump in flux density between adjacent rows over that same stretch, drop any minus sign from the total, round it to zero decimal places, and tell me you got 1211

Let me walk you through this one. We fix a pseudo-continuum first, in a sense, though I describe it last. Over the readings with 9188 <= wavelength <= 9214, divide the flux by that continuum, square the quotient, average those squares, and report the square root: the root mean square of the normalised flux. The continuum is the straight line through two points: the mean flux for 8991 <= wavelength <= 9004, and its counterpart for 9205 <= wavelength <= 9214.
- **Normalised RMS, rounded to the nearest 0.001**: 0.996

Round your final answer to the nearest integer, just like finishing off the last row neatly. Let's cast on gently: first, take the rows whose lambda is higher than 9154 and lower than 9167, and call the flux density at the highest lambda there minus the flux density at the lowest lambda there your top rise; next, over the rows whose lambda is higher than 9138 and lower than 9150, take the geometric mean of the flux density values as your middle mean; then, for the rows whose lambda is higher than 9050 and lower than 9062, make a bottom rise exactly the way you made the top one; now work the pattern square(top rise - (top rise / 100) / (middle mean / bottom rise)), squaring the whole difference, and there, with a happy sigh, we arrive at 5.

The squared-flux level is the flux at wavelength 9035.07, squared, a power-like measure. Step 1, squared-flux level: 529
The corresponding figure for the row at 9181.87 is 524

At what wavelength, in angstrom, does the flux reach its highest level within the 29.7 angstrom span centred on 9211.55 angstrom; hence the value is 9220.01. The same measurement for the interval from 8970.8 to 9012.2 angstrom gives 9001.84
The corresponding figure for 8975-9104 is 9089.32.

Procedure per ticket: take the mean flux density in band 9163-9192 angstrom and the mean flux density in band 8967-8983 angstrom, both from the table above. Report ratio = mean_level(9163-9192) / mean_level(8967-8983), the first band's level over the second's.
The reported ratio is 1.102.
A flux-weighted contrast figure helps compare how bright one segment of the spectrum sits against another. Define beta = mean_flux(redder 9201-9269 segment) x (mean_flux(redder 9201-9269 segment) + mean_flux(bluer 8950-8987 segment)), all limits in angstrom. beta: 1080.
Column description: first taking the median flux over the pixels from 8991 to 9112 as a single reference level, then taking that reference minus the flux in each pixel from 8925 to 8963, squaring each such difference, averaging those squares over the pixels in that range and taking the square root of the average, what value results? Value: 1.5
